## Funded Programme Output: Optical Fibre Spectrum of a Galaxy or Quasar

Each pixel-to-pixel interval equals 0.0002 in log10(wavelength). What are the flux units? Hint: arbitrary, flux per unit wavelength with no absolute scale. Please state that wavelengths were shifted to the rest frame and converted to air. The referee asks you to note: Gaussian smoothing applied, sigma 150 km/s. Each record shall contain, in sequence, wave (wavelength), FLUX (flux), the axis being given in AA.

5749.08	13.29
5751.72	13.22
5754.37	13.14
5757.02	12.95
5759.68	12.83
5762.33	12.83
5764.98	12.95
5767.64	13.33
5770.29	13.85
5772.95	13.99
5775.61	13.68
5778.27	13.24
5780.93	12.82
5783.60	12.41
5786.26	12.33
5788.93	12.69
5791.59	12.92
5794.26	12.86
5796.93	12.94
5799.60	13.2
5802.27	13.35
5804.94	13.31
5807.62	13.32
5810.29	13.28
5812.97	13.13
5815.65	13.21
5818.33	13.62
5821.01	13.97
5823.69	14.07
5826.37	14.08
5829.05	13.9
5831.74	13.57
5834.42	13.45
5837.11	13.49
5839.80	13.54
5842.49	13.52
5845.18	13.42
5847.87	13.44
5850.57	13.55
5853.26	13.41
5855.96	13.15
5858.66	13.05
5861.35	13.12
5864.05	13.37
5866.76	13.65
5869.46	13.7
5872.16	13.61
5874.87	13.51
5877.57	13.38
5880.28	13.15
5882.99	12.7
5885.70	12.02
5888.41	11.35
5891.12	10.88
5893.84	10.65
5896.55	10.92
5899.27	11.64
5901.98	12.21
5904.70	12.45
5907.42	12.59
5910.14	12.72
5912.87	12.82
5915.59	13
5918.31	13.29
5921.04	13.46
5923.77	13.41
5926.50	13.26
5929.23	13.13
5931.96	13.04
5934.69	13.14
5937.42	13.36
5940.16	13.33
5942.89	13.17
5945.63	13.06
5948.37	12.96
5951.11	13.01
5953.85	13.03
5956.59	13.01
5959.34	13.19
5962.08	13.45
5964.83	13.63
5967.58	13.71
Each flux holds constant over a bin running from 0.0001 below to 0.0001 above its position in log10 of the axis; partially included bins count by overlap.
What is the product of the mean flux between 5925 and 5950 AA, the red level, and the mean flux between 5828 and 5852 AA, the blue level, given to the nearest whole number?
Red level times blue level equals 178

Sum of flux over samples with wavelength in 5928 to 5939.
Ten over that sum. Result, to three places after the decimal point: 0.190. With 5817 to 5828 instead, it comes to 0.179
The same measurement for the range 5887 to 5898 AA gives 0.228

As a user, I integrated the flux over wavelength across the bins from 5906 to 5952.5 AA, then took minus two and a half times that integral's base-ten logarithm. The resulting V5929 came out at -7.0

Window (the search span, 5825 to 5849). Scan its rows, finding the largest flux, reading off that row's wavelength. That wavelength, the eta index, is 5826.37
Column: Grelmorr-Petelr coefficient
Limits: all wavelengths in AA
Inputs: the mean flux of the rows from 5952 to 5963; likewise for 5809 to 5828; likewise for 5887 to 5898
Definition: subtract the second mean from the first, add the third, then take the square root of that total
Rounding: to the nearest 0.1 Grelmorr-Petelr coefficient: 3.2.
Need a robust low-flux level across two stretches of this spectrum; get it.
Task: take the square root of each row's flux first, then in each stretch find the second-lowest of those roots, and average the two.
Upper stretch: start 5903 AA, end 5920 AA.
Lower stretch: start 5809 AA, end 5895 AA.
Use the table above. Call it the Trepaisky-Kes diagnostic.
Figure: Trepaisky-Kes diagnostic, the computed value 3.42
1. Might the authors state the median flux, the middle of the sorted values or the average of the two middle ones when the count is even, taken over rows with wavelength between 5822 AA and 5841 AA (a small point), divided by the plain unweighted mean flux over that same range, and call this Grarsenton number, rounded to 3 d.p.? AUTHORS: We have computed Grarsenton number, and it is 0.988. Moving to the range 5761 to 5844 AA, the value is 1.000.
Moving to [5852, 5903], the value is 1.041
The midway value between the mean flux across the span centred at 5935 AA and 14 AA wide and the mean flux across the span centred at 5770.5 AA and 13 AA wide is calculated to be 13.4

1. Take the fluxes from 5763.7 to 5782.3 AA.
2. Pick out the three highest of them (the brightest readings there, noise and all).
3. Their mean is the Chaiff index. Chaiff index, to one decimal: 13.8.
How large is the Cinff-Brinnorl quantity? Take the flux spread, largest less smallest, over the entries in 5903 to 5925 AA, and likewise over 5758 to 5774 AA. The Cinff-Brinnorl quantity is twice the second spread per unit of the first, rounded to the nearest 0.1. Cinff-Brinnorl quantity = 2.3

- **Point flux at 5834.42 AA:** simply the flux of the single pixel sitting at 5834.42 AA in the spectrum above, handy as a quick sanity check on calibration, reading 13.45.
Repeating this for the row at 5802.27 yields 13.35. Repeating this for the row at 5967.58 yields 13.71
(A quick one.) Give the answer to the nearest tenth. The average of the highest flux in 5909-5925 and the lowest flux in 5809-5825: 13.3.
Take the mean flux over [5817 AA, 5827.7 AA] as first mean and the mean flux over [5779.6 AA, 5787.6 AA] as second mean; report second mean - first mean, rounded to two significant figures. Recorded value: -1.4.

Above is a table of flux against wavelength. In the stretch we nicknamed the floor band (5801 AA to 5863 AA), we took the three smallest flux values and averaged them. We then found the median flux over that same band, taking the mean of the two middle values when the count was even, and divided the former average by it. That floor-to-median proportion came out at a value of 0.97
